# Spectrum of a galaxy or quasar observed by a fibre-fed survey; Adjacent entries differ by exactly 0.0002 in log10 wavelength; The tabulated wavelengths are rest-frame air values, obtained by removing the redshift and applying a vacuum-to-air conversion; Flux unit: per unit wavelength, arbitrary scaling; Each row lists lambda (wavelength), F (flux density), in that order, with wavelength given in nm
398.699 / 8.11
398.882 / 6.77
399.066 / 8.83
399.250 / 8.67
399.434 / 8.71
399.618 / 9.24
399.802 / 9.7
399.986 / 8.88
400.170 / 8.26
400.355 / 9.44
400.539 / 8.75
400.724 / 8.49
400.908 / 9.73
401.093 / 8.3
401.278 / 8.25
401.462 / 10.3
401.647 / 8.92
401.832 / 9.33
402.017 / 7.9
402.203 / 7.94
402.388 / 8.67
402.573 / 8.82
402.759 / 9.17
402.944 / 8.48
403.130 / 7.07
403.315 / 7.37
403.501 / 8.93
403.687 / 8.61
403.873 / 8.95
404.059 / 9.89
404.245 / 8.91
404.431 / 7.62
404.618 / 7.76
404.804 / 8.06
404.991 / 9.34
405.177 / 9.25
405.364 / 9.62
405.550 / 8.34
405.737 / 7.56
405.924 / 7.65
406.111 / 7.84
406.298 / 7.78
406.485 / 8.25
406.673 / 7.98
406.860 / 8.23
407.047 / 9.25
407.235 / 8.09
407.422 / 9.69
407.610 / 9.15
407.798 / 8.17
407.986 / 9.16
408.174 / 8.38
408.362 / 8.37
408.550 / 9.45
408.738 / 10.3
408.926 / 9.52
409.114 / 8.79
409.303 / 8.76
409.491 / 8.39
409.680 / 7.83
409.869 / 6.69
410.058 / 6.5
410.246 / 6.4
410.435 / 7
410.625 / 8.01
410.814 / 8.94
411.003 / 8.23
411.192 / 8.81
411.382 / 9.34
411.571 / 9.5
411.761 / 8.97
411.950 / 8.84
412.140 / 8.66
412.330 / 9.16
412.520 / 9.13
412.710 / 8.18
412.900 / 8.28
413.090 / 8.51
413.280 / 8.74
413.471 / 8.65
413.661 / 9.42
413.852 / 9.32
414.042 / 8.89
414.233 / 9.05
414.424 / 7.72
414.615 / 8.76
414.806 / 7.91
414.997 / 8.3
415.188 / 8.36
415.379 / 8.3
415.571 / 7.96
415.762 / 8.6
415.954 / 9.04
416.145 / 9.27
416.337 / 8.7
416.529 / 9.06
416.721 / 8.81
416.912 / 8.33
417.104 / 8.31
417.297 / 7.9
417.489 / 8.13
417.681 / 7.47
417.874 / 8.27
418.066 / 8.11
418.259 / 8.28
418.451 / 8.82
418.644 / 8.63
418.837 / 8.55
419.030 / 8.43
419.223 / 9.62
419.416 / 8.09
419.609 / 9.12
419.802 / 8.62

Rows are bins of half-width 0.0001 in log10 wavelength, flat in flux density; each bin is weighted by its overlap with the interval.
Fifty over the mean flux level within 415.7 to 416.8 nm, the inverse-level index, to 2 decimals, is 5.61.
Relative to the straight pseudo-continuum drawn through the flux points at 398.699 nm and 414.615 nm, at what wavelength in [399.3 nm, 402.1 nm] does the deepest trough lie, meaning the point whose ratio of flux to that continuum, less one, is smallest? 402.017 nm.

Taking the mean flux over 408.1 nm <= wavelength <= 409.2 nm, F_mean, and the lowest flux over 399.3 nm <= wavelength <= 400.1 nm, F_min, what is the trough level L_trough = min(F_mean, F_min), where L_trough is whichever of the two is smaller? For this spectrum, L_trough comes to 8.7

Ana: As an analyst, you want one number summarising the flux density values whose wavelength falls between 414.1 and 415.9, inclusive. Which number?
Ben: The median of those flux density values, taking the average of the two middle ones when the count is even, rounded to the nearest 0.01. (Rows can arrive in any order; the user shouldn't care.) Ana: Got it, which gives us 8.30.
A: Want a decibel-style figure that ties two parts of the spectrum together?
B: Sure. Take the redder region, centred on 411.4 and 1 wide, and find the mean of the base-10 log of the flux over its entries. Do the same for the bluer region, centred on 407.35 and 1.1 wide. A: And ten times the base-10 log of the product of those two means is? -0.47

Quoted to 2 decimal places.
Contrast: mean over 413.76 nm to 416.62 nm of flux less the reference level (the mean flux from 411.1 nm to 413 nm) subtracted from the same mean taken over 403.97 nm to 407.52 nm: -0.14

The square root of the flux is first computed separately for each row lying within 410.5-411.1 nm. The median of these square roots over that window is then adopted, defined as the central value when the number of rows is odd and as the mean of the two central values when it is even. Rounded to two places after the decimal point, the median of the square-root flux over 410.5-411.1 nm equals 2.87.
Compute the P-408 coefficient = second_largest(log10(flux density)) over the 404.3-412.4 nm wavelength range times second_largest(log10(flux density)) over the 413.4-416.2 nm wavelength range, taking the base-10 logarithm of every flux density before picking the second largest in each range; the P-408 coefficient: 0.956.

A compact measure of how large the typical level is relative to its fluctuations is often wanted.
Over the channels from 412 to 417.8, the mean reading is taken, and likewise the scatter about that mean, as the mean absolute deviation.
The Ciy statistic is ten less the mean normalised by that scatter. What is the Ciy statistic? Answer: -11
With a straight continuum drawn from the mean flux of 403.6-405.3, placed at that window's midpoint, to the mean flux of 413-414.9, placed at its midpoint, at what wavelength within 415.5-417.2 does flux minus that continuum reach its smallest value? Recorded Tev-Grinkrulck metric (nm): 415.571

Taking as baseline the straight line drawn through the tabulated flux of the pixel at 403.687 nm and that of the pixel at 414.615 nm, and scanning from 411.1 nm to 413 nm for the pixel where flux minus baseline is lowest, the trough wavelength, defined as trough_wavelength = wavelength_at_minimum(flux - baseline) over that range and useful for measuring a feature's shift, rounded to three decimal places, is 412.710 nm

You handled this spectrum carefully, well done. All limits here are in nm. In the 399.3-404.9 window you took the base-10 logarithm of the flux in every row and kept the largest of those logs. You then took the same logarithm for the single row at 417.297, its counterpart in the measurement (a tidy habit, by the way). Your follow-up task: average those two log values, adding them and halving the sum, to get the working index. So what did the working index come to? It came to 0.955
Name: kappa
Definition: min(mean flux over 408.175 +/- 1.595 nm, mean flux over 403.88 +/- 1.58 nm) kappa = 8.6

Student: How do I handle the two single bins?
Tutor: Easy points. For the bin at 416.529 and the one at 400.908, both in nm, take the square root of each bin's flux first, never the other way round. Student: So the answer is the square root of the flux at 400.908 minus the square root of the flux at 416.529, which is 0.11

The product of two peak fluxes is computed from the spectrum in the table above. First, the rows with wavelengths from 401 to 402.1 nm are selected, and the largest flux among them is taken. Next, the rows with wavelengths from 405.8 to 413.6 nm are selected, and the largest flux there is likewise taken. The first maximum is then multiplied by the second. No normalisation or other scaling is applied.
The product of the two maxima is 106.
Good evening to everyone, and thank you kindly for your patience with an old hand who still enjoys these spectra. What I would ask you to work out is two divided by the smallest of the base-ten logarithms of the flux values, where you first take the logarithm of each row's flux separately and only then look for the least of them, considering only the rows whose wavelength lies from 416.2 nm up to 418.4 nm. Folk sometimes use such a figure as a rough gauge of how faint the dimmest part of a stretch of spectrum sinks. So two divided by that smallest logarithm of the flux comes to 2.29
